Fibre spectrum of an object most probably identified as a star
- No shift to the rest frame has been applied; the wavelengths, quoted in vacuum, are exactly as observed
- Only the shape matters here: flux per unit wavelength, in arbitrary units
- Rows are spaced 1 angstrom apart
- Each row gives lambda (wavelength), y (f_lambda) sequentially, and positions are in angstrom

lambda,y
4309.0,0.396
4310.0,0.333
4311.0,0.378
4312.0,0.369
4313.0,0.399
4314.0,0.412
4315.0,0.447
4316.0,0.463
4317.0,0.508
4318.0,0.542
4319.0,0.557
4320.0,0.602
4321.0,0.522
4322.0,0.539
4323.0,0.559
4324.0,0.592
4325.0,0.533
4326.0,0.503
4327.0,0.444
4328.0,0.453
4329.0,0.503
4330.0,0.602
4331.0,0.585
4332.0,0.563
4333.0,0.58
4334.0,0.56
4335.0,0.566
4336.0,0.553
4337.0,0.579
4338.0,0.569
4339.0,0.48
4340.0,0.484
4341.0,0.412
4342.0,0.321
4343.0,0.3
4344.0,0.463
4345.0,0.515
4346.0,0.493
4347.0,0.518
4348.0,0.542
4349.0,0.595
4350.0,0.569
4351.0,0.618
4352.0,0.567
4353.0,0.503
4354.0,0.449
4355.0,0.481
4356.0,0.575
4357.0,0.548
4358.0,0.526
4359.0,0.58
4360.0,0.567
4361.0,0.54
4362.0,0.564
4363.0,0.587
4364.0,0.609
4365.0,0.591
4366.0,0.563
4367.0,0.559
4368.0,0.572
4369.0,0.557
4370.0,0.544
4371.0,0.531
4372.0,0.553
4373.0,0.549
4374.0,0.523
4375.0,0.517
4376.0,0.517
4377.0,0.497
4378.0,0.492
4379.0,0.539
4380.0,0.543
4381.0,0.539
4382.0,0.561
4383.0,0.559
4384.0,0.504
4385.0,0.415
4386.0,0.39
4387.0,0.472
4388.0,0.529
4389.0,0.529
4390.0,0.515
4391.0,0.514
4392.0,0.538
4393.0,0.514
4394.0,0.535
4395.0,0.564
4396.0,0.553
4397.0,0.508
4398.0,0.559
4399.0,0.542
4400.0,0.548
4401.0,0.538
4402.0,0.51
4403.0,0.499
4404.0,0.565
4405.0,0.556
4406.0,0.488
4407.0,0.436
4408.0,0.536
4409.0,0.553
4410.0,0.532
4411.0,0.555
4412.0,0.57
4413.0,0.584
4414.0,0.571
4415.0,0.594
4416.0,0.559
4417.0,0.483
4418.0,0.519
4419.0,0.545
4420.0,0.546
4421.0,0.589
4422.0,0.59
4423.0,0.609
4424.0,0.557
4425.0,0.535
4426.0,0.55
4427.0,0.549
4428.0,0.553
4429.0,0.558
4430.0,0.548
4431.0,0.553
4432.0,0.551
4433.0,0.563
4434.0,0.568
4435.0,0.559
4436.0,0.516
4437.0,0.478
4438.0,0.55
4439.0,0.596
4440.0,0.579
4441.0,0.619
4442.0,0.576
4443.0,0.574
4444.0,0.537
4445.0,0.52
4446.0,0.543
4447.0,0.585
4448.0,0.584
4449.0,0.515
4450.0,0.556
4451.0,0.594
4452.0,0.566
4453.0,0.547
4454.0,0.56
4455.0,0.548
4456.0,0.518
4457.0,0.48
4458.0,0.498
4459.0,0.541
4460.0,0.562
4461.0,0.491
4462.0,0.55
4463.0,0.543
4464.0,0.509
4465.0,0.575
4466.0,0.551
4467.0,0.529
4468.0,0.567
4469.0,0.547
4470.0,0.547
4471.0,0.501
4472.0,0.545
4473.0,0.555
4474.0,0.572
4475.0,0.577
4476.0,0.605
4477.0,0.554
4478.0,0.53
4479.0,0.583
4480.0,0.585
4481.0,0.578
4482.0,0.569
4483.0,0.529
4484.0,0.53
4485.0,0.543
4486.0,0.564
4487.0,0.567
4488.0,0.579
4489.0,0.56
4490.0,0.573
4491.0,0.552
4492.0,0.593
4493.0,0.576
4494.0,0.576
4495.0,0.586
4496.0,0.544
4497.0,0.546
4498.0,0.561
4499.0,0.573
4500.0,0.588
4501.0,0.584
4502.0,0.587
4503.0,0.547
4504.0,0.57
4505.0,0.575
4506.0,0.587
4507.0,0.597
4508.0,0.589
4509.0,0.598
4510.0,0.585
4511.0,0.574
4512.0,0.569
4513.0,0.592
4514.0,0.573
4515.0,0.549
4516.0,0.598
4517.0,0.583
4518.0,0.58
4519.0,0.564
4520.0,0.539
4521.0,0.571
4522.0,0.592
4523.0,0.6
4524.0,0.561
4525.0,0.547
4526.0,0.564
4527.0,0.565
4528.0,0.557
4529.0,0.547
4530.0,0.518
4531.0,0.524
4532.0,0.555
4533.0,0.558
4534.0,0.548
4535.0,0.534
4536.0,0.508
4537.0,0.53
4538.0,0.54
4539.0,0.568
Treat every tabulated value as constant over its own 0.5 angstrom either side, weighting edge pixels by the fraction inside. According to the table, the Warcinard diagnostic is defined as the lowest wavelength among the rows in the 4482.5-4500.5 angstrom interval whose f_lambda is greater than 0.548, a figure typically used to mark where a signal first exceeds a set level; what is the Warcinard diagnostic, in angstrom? 4486.0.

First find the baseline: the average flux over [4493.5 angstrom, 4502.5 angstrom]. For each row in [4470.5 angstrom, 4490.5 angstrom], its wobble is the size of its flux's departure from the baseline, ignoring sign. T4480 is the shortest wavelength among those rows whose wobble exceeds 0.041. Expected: 4471.0 angstrom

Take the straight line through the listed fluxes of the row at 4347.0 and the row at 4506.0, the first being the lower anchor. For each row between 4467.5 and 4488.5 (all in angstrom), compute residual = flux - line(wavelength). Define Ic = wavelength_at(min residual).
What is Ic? 4471.0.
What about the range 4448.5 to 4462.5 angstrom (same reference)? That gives 4457.0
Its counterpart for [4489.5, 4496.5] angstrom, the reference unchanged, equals 4496.0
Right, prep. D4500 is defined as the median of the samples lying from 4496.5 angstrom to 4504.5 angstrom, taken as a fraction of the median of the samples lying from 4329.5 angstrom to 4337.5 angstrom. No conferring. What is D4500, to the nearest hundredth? 1.00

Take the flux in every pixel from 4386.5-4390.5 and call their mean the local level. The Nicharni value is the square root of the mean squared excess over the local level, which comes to 0.023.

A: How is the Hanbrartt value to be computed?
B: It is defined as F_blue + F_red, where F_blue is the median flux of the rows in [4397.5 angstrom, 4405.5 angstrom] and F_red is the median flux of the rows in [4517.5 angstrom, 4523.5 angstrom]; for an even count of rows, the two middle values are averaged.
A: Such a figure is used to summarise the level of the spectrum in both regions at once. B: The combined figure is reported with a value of 1.12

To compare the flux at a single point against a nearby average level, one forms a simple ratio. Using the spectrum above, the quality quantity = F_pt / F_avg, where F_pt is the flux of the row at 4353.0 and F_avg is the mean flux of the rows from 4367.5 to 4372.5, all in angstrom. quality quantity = 0.91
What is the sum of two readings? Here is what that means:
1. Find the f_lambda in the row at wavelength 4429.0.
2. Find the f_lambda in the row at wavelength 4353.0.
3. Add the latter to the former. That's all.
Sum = 1.06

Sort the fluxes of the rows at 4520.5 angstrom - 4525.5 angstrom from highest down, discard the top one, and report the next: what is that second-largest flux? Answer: 0.592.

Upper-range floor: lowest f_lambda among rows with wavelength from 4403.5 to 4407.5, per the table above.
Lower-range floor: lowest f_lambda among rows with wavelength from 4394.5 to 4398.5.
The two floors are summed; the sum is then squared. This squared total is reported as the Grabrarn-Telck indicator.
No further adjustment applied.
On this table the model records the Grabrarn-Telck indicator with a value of 0.89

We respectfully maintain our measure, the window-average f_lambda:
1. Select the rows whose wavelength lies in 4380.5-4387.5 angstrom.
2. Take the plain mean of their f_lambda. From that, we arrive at 0.491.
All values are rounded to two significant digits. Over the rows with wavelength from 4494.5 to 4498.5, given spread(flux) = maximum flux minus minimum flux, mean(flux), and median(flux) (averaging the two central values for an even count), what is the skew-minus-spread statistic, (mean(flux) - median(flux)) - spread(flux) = -0.036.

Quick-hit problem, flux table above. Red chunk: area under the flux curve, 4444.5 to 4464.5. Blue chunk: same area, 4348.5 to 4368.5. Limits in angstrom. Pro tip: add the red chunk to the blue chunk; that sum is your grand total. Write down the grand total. 22.0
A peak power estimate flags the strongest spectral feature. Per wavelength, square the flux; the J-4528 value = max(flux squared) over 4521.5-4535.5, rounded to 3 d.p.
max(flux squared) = 0.360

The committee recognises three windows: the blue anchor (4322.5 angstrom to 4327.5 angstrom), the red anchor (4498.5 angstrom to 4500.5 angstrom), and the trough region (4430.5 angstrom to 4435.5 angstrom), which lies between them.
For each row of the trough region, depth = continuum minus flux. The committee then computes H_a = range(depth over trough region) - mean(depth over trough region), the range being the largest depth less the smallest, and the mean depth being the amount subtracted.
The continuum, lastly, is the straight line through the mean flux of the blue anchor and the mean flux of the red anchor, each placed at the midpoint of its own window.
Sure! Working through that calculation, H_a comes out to 0.015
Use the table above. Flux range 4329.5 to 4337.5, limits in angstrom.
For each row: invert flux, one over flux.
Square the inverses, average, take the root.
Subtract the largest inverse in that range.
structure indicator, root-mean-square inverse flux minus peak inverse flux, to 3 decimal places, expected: -0.063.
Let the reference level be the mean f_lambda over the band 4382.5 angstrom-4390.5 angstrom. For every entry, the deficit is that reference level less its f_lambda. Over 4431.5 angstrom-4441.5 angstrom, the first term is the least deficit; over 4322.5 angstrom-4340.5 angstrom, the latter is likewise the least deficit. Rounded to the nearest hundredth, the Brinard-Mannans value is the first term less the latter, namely -0.02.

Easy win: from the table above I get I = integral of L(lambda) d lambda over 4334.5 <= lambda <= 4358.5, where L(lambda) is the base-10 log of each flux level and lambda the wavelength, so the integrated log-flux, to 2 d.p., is -7.17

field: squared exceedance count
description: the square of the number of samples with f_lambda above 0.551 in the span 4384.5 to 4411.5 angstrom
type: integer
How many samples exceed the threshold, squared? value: 49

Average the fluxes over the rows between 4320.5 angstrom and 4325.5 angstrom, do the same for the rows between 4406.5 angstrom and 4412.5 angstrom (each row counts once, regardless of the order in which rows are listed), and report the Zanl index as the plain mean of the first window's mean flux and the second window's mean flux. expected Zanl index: 0.540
